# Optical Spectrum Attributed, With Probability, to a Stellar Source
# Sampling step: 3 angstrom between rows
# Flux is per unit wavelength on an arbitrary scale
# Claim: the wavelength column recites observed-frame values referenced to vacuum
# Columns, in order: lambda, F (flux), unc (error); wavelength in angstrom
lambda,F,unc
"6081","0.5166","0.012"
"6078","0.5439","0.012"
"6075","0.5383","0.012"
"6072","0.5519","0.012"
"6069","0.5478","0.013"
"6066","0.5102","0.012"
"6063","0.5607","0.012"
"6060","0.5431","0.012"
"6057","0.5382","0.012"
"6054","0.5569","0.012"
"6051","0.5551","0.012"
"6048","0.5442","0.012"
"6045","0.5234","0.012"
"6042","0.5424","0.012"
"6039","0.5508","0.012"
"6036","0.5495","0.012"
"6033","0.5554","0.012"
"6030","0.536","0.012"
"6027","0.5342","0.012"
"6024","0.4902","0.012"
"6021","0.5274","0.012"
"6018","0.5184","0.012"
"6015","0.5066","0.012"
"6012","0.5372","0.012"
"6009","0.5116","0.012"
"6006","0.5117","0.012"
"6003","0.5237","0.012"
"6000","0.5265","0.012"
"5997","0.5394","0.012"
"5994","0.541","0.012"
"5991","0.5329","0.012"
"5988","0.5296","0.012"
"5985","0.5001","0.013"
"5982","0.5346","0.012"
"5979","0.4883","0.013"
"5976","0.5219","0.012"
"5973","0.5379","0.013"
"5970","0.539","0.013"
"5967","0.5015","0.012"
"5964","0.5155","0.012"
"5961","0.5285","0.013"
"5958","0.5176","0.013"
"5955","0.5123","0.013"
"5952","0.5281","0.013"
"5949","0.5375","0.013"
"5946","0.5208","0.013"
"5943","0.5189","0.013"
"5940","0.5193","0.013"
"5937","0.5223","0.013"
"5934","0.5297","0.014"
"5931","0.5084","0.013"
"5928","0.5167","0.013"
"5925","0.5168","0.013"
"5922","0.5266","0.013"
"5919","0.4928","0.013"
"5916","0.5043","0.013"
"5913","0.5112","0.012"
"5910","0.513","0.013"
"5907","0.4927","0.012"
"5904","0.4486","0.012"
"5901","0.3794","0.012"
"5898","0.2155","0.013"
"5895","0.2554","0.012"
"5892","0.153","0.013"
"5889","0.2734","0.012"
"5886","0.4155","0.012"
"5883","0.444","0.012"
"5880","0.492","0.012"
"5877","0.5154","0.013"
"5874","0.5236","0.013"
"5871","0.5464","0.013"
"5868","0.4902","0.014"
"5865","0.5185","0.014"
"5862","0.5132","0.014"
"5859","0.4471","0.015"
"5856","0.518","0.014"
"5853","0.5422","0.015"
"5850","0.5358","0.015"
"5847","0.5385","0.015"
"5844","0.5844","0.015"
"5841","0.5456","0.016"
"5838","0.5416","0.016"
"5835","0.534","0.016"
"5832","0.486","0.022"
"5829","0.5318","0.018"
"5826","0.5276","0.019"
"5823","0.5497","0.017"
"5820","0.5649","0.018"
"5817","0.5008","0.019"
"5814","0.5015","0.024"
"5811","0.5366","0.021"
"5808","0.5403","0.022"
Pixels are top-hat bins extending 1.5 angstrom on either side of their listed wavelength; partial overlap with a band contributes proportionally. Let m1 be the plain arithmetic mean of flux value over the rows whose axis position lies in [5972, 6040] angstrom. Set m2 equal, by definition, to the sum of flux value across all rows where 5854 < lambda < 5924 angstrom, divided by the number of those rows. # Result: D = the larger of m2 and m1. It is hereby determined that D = 0.526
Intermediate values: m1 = 0.526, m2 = 0.443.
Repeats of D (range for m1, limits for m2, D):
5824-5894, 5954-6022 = 0.522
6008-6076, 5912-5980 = 0.536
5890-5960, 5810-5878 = 0.526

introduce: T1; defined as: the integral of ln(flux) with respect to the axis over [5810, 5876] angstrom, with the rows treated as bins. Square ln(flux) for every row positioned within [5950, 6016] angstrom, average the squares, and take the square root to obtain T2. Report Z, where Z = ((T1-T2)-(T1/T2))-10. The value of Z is 12.1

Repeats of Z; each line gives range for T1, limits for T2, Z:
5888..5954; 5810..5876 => 19.5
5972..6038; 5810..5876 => 12.7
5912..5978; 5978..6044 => 13.4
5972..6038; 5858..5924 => -7.7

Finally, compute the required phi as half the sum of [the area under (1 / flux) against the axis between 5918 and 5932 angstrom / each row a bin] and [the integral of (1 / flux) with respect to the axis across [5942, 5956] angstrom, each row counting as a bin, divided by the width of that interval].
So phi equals 14.6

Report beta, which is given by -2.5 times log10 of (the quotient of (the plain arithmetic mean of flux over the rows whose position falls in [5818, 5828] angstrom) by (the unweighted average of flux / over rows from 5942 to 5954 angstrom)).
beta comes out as -0.043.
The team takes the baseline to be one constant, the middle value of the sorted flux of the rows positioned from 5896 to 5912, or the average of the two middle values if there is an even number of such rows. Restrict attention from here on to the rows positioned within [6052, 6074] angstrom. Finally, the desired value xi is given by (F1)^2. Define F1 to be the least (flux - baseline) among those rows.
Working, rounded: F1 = 0.06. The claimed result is 0.0038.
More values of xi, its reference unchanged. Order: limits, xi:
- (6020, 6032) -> 0.0017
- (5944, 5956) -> 0.0041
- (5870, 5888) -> 0.0011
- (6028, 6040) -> 0.0076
